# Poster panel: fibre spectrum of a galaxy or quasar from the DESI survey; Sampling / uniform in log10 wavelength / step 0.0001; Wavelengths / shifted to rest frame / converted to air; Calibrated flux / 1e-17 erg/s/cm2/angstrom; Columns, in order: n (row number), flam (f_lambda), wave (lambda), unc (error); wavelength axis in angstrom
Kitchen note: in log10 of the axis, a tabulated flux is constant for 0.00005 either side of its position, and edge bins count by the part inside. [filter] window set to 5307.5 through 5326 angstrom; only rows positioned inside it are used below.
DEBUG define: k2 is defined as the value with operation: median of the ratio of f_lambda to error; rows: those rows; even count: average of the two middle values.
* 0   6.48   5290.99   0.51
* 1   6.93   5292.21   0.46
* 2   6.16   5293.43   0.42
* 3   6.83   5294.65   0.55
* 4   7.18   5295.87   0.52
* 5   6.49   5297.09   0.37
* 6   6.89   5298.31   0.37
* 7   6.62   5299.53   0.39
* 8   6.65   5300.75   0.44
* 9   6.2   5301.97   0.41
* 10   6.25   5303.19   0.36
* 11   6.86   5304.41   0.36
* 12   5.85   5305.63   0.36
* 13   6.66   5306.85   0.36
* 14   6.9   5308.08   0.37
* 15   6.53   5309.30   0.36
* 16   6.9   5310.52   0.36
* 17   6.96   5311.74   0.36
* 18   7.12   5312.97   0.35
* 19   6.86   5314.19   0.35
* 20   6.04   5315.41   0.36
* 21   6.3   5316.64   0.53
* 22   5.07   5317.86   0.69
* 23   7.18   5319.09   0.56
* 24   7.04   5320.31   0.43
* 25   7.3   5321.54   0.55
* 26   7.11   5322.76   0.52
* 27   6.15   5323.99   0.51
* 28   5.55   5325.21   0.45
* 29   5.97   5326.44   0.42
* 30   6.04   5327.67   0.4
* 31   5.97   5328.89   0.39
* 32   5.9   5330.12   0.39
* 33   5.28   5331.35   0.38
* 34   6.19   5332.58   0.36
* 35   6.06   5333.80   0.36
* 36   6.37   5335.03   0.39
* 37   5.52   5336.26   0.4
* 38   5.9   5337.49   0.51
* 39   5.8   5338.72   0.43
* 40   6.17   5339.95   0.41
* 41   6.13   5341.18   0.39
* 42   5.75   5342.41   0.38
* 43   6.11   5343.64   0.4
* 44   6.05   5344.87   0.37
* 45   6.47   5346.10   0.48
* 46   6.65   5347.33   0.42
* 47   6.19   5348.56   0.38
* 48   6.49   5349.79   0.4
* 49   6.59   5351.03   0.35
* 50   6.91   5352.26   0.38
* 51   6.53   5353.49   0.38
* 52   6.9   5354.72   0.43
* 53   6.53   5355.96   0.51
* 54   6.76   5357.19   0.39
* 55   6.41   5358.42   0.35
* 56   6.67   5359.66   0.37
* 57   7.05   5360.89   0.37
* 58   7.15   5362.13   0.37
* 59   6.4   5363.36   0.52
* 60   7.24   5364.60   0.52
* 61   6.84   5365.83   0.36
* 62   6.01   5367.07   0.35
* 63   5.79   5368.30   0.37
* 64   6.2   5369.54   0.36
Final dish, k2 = 16.4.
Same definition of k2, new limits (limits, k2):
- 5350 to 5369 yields 17.3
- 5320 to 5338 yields 14.2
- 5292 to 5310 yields 17.0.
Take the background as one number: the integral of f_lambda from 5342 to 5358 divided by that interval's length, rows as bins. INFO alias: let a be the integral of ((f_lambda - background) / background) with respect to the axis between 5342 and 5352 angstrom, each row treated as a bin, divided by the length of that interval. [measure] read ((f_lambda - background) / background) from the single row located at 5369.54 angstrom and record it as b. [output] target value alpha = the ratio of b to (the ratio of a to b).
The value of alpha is -0.08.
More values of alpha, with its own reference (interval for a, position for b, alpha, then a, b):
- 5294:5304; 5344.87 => 0.15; 0.027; -0.06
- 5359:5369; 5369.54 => 0.06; 0.027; -0.04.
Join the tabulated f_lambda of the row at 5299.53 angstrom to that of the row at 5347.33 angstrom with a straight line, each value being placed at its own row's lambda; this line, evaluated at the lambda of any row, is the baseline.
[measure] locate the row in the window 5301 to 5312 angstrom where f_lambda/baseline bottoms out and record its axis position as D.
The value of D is 5305.63 angstrom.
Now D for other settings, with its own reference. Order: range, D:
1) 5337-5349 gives 5342.41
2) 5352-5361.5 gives 5358.42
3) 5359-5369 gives 5368.30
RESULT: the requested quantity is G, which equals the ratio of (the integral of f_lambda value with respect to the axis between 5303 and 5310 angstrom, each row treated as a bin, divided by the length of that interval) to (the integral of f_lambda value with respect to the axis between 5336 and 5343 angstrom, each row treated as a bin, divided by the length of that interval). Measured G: 1.11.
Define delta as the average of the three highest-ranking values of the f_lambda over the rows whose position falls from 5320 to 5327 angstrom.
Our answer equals 7.15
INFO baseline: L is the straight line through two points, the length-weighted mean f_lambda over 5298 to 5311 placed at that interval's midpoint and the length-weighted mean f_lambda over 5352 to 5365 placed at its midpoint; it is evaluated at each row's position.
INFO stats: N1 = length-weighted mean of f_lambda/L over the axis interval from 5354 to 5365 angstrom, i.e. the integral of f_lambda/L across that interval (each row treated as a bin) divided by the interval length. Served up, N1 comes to 1.00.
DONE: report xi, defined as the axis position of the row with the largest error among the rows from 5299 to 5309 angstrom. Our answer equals 5300.75 angstrom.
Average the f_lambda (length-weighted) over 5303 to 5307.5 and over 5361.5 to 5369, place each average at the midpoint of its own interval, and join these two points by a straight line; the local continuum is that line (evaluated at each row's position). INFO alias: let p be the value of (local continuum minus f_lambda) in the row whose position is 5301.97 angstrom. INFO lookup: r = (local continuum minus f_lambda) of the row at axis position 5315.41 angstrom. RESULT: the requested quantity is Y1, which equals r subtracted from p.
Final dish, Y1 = -0.2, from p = 0.21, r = 0.40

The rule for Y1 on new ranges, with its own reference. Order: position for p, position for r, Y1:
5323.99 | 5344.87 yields -0.2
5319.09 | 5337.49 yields -1.3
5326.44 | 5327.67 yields 0.1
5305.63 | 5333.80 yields 0.1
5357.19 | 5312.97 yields 0.5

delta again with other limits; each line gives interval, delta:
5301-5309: 6.81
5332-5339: 6.21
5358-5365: 7.15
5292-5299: 7.00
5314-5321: 7.03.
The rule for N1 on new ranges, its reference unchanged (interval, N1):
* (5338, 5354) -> 0.94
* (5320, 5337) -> 0.93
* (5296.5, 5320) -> 1.00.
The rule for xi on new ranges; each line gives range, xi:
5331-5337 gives 5336.26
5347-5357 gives 5355.96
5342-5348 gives 5346.10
